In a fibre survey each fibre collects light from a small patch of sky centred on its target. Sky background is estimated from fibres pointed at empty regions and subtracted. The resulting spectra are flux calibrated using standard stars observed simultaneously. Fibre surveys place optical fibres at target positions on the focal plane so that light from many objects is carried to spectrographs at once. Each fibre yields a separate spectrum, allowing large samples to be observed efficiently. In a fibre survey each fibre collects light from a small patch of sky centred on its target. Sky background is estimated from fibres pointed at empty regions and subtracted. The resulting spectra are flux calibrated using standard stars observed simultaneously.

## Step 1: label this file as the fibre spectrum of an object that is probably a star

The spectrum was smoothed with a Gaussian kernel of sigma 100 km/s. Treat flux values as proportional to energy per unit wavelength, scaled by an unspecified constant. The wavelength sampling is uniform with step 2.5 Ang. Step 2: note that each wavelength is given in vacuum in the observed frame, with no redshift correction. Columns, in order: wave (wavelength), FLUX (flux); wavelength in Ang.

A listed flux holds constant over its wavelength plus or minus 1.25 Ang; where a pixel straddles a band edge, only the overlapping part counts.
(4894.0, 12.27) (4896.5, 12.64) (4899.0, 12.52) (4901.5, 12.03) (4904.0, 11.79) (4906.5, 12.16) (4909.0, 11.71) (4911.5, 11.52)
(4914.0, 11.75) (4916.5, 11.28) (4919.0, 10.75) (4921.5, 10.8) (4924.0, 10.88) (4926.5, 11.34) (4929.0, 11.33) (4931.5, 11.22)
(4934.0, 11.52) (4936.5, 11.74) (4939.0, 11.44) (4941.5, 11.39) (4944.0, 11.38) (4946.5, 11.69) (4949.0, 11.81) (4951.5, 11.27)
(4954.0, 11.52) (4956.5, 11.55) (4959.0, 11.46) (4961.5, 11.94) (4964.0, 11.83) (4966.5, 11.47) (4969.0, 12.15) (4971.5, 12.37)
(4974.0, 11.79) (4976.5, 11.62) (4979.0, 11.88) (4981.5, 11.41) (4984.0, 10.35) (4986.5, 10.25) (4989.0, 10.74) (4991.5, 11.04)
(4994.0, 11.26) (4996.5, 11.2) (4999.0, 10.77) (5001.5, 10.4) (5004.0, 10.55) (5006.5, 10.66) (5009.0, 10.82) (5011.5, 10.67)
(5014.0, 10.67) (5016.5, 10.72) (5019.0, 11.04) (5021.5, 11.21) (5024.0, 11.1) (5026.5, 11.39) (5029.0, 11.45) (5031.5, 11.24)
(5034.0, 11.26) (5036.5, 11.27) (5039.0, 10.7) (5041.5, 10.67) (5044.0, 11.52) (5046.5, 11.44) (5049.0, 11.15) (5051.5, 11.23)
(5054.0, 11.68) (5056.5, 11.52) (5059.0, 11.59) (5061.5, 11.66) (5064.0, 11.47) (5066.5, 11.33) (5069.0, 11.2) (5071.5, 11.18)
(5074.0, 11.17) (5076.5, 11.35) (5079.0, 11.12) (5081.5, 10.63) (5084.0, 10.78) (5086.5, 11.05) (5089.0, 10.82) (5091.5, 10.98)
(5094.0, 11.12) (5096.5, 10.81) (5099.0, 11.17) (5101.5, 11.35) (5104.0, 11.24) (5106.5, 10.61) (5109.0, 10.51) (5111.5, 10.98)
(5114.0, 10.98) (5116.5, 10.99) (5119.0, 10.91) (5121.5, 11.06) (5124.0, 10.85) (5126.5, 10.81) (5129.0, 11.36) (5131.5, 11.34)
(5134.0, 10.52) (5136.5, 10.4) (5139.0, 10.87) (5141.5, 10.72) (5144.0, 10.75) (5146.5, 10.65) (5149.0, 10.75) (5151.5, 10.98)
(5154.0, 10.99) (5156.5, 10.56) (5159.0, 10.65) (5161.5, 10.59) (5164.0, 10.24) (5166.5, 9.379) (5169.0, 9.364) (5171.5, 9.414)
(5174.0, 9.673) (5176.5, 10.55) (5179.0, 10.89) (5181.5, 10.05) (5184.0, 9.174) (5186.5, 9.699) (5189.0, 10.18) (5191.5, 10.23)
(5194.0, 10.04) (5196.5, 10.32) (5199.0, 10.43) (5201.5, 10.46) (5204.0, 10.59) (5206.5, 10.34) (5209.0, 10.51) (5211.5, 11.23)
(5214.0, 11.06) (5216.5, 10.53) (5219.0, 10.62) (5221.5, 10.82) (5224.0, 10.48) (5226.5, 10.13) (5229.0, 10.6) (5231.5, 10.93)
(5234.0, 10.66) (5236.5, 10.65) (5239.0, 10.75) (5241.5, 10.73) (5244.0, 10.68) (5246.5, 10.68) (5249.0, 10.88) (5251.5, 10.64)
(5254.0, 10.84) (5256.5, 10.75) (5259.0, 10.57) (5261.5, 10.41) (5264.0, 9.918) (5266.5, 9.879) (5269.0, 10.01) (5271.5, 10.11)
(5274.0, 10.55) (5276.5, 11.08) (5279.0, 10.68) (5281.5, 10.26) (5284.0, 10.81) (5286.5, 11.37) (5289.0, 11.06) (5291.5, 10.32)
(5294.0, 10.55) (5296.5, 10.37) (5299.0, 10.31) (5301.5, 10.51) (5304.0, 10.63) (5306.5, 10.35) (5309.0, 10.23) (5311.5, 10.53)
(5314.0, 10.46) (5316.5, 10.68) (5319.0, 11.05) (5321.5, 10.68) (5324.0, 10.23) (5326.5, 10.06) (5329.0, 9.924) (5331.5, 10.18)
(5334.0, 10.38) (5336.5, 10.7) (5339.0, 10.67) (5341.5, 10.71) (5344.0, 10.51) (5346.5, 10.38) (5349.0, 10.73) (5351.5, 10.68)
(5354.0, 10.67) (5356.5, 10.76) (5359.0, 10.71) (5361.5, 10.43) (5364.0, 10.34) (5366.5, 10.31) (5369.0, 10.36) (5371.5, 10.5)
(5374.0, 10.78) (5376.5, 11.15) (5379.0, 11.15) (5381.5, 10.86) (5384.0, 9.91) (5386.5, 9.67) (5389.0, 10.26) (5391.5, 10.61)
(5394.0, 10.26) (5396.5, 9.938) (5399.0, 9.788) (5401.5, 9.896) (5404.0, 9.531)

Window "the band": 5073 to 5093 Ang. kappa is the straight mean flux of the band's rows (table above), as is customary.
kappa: 11.0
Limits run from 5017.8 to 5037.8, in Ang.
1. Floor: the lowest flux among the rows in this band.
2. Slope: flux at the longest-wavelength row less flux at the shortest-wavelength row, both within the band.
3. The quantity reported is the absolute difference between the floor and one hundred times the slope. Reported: 12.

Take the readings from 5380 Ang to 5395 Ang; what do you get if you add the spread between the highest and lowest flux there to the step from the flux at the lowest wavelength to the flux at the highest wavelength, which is 0.59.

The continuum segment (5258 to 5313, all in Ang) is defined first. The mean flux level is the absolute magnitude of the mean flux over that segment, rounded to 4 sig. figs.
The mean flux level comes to 10.48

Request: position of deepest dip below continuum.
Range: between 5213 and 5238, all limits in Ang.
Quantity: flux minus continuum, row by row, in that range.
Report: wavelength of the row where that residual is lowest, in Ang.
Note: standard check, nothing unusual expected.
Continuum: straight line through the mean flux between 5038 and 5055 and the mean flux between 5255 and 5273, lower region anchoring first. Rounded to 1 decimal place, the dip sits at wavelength 5226.5 Ang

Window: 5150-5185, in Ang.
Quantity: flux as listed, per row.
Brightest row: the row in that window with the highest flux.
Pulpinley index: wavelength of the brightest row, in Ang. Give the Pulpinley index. 5154.0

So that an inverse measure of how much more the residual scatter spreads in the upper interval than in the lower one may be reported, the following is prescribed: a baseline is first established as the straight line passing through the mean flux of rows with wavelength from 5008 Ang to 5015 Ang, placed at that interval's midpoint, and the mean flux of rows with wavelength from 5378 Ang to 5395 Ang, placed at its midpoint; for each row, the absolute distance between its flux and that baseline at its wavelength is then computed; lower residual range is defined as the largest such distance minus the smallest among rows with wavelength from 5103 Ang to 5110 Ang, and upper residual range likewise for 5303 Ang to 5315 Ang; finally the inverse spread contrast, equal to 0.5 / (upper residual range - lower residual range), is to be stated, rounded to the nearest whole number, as -1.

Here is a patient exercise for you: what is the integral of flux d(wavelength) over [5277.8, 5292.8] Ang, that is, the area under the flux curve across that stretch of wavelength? 161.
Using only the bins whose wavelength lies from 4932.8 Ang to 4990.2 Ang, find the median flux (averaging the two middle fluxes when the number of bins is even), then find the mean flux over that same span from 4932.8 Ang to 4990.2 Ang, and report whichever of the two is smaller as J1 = 11.5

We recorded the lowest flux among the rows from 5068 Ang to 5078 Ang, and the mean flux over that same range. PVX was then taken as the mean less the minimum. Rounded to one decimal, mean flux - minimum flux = 0.1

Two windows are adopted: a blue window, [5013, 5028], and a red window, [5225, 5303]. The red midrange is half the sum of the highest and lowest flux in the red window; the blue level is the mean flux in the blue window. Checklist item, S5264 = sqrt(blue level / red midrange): 1.02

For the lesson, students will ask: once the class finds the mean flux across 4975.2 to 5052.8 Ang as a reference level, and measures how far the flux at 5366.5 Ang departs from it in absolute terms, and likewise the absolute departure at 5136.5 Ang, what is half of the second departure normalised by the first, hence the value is 0.44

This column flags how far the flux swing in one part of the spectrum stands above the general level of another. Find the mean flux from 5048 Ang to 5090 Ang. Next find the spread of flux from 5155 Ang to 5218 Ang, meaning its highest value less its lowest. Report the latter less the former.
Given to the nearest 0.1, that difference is -9.2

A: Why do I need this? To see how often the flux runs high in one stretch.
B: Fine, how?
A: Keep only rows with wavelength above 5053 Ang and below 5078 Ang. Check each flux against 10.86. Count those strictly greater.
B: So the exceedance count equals 10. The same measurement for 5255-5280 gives 1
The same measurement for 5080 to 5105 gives 6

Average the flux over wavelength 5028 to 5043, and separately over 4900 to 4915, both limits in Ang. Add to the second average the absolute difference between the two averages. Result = 12.6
